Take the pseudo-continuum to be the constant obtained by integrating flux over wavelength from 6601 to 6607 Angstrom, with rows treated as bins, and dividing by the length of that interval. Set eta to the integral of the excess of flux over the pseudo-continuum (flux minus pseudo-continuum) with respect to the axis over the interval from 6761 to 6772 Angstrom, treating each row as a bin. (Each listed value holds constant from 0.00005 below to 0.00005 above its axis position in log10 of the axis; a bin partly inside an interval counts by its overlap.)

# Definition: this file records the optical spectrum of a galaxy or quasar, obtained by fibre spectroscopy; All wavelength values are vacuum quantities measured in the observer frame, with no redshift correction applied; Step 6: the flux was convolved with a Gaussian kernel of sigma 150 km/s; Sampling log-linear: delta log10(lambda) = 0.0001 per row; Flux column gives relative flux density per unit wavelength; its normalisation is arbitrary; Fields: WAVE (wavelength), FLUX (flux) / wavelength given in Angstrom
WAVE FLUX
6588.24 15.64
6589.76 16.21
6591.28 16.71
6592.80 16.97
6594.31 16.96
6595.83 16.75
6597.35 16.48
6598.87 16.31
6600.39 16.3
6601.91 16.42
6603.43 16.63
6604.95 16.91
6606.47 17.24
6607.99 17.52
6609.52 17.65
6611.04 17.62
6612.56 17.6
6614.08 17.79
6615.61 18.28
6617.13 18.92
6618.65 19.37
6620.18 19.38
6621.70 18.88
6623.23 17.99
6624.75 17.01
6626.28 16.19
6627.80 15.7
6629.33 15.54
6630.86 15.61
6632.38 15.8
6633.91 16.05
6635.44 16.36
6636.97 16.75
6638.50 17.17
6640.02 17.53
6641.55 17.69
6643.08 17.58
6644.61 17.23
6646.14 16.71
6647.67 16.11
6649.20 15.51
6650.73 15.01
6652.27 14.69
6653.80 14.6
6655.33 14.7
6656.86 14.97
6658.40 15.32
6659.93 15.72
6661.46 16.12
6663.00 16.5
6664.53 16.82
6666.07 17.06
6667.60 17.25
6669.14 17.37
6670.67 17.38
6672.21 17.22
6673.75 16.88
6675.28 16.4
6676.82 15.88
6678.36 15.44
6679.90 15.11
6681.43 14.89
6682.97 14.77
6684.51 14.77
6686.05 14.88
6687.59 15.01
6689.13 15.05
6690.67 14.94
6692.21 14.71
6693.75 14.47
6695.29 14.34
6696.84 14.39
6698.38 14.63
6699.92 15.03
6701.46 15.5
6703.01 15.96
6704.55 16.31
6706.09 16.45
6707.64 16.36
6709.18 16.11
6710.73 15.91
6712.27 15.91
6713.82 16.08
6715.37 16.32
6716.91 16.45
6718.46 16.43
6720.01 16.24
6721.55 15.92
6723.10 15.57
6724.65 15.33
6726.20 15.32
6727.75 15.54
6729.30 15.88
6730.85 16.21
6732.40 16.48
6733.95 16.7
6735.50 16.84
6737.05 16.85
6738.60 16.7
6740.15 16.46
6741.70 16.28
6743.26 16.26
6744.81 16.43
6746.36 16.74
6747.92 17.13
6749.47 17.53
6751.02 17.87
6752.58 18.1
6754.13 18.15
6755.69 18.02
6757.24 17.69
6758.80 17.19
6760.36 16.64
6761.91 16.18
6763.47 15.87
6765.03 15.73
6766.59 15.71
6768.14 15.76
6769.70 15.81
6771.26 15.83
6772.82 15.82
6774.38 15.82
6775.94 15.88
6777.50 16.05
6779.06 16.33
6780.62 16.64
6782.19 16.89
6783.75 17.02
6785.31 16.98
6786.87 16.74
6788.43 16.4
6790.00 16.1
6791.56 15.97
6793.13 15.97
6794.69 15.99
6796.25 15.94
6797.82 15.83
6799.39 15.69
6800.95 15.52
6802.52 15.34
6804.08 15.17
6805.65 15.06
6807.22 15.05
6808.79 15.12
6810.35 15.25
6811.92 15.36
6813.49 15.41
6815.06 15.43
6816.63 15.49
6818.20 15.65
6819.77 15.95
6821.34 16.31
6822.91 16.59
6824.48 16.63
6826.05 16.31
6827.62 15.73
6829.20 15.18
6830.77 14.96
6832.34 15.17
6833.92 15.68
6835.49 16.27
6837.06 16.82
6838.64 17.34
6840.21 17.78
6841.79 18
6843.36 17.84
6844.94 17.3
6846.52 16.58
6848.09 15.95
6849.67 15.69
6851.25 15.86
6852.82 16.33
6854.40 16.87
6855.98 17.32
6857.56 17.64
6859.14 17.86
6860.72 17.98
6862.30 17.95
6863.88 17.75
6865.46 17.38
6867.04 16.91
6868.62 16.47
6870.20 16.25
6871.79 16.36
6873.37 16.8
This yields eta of -10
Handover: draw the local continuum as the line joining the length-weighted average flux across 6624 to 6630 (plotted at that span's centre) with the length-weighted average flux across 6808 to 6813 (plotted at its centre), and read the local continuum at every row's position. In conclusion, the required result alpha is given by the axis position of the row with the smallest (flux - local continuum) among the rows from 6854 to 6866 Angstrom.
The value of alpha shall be 6854.40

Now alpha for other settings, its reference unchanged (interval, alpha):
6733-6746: 6743.26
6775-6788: 6775.94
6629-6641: 6629.33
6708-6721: 6710.73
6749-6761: 6760.36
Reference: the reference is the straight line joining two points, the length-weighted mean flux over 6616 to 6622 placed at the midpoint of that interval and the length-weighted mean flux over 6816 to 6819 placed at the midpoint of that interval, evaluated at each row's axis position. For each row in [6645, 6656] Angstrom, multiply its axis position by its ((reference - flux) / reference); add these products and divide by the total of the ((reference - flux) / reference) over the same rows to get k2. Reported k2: 6651.4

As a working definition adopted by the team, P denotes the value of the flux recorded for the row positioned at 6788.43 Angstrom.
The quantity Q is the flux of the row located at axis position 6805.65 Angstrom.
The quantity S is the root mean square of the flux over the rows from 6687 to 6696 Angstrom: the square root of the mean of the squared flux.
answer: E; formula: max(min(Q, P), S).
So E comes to 15.1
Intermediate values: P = 16.4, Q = 15.06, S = 14.8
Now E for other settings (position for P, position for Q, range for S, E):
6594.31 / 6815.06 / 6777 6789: 16.6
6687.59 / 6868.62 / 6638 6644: 17.5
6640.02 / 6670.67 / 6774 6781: 17.4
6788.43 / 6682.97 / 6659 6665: 16.3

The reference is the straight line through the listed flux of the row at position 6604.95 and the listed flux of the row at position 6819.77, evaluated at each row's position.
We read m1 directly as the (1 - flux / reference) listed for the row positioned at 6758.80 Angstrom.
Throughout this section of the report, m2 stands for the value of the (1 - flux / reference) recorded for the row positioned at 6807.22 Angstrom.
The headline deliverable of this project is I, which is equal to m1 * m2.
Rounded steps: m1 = -0.06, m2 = 0.060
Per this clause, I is -0.0036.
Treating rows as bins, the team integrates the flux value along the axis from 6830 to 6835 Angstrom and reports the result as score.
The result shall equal 77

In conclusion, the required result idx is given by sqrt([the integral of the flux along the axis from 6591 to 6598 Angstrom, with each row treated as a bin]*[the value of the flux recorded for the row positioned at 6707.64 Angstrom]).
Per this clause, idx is 43.9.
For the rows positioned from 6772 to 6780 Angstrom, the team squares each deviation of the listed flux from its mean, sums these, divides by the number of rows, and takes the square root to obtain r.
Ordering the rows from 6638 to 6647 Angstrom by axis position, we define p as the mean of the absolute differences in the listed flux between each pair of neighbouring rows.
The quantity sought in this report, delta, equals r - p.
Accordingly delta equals -0.1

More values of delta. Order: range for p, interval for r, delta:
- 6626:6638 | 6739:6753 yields 0.4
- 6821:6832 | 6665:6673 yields -0.2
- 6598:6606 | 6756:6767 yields 0.6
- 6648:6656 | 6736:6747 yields 0.0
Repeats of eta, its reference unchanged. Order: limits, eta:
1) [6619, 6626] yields 10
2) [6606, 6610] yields 3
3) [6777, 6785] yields -1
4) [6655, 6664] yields -10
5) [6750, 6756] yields 7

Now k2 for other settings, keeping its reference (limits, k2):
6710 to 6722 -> 6715.7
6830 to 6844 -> 6840.4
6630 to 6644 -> 6635.4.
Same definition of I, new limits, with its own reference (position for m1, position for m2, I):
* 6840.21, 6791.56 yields -0.0008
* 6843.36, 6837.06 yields 0.0075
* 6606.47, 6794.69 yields -0.0001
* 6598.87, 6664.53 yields -0.0004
